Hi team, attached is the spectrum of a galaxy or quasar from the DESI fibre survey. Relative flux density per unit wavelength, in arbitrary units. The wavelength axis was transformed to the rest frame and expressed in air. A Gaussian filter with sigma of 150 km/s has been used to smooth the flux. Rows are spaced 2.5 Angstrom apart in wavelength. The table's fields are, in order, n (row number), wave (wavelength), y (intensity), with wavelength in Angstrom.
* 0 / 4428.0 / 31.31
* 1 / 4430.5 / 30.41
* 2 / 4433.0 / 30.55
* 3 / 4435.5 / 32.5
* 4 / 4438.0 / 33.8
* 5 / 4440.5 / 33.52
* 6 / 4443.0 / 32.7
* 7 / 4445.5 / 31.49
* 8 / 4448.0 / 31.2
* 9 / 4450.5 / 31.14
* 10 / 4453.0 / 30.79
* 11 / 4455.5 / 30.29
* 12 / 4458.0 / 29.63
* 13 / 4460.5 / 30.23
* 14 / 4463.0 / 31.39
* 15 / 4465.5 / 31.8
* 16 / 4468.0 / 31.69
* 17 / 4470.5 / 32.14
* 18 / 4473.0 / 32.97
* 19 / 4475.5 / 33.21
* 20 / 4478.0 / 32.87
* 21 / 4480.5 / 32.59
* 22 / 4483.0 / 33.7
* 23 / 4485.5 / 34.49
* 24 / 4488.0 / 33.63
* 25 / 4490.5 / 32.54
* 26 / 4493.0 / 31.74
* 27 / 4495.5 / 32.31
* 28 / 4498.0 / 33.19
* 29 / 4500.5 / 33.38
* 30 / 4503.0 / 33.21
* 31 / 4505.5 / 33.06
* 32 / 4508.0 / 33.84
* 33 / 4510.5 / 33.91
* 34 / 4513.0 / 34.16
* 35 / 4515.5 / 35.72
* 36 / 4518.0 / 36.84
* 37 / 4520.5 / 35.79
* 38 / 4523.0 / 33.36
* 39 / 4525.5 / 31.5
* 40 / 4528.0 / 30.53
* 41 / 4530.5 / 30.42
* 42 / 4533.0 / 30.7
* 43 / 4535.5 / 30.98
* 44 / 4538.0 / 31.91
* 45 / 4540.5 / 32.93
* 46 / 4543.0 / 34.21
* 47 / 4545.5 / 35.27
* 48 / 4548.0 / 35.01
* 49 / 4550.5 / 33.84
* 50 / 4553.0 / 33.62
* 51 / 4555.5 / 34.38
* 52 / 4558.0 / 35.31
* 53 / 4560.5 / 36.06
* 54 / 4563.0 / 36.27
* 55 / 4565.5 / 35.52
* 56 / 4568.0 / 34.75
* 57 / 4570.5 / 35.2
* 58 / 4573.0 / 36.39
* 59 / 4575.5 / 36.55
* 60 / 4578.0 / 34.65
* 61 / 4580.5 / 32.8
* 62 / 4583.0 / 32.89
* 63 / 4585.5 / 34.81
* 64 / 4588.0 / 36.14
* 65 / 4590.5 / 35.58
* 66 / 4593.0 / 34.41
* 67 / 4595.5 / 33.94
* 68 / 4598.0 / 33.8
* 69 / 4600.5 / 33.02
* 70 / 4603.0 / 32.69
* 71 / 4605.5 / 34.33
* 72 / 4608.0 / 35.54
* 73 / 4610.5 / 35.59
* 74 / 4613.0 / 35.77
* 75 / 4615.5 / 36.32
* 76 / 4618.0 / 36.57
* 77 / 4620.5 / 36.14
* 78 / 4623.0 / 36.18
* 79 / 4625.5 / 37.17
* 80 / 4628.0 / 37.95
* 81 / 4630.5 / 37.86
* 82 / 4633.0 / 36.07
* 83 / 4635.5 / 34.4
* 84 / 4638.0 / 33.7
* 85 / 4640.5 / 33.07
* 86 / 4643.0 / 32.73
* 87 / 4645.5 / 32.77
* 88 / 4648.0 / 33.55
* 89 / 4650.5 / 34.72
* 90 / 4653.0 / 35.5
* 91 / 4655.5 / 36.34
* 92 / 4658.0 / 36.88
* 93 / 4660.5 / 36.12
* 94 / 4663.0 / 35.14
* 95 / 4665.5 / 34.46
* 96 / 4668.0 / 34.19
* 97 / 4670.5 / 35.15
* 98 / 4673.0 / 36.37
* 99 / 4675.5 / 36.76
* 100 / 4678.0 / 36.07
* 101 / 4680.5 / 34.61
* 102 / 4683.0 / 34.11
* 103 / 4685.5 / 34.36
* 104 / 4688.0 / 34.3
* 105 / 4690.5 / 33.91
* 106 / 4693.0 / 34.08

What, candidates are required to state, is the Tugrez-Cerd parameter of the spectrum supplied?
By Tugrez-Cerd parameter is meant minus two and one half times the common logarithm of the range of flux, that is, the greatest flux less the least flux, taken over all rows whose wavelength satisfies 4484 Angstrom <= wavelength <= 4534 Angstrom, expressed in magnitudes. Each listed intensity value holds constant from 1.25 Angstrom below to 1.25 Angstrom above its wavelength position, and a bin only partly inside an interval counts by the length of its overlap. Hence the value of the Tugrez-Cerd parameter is -2.02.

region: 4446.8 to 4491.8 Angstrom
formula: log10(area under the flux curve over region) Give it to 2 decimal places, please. 3.16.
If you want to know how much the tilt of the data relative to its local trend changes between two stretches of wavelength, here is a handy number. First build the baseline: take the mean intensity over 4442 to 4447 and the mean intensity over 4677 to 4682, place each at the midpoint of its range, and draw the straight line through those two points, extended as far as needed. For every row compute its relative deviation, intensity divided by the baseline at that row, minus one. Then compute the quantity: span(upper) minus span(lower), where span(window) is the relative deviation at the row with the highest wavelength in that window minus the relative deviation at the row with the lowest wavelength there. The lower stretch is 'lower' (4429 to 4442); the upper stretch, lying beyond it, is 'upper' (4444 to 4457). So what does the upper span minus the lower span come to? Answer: -0.13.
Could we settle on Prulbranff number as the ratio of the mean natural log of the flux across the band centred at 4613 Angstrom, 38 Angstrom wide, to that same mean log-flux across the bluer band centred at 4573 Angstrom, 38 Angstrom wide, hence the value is 1.00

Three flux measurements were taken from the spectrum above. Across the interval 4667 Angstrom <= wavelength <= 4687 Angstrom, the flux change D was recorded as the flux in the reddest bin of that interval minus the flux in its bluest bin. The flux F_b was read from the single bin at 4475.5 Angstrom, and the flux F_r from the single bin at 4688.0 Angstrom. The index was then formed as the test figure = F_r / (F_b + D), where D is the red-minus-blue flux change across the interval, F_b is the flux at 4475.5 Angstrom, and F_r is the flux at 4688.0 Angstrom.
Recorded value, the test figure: 1.03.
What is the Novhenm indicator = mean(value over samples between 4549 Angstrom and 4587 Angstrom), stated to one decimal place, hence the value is 34.9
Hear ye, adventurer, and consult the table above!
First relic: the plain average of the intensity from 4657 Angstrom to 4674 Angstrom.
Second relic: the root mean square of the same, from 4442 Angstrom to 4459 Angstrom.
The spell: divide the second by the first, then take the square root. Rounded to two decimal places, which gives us 0.94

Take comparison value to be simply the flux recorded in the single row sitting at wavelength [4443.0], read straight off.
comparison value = 32.7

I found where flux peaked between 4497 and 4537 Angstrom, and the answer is 4518.0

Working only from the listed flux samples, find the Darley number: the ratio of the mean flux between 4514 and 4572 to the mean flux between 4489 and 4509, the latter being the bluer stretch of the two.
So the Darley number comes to 1.03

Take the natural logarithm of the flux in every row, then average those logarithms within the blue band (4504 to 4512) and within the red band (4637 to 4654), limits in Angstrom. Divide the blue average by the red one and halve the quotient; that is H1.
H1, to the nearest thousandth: 0.500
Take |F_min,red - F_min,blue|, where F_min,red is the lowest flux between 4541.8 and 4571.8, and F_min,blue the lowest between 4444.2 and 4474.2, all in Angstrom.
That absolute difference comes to 4.0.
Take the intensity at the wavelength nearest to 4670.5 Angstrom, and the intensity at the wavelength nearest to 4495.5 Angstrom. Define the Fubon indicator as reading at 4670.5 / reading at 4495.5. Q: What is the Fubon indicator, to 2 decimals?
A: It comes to 1.09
